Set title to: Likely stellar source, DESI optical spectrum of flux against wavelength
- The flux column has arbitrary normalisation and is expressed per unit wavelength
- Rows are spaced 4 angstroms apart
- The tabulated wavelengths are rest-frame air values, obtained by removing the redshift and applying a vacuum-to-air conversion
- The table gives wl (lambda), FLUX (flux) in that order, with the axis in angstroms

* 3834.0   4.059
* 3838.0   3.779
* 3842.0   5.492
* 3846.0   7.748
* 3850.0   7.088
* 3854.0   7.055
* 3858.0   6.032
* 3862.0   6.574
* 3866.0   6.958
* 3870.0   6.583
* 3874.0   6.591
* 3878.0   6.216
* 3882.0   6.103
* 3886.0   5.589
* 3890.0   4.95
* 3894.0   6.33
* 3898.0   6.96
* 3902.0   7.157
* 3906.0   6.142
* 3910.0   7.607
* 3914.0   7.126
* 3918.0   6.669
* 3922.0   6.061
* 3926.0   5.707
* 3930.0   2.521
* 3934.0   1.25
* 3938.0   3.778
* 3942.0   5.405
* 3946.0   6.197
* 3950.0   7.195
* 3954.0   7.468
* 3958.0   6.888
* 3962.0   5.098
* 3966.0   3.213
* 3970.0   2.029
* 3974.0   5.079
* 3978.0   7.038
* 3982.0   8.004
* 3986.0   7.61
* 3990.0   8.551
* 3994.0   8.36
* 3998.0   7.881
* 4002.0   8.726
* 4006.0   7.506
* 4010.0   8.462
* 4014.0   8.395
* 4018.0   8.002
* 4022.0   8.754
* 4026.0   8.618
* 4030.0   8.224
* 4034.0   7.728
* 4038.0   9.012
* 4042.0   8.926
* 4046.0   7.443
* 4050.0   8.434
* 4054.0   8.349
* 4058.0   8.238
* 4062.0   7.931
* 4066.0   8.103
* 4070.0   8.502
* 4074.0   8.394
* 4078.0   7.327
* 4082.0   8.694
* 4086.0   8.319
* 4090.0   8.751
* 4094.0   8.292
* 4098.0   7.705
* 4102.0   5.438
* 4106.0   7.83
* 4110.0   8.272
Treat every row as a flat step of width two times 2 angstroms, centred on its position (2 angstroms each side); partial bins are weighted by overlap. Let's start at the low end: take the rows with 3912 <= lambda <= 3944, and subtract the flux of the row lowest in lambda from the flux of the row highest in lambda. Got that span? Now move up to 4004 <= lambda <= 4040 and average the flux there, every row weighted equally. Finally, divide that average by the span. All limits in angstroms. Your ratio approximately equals -4.8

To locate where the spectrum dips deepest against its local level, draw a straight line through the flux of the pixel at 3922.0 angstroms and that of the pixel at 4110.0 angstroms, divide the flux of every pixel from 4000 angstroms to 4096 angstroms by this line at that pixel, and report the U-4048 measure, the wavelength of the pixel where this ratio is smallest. 4078.0 angstroms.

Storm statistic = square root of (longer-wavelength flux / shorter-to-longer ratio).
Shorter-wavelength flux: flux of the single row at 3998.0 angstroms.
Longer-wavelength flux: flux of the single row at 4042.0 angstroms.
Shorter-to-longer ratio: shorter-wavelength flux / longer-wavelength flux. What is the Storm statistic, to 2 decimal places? 3.18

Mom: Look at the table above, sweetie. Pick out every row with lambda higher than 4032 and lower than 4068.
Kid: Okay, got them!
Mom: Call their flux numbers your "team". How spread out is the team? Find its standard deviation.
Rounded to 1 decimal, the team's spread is 0.5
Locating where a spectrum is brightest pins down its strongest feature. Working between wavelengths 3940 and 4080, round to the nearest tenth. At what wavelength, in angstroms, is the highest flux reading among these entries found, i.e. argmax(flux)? 4038.0 angstroms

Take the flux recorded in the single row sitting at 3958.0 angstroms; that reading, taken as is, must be 6.888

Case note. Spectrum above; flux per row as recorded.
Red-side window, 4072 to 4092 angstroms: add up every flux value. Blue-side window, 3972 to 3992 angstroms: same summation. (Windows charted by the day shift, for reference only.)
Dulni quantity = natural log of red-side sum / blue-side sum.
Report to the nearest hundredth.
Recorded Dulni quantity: 0.13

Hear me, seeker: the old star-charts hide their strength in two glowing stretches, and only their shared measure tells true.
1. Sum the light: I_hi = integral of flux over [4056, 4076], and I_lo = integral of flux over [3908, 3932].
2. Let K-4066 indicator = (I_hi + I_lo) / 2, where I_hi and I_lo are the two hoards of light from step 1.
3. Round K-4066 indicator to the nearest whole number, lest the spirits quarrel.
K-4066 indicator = 154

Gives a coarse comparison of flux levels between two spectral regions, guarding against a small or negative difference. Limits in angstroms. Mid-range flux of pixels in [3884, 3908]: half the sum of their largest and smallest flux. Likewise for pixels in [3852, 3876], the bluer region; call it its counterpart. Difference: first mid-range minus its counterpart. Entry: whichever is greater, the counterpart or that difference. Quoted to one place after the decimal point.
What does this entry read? 6.5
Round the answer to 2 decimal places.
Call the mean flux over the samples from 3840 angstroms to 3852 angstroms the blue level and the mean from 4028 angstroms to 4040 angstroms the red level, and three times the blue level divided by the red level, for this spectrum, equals 2.44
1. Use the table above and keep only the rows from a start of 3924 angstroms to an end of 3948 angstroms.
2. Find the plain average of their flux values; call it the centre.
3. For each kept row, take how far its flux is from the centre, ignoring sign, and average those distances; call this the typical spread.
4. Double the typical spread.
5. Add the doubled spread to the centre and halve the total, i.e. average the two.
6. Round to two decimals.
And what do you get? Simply 3.70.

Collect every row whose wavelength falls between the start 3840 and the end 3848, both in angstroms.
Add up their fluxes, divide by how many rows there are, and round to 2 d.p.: 6.62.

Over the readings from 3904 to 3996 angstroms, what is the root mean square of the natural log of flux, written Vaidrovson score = 1.7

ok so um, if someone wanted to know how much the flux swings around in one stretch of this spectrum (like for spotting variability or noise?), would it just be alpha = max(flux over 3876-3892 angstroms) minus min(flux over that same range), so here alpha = 1.27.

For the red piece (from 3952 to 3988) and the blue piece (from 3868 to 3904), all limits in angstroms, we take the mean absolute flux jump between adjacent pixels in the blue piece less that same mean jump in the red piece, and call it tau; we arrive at -1.0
